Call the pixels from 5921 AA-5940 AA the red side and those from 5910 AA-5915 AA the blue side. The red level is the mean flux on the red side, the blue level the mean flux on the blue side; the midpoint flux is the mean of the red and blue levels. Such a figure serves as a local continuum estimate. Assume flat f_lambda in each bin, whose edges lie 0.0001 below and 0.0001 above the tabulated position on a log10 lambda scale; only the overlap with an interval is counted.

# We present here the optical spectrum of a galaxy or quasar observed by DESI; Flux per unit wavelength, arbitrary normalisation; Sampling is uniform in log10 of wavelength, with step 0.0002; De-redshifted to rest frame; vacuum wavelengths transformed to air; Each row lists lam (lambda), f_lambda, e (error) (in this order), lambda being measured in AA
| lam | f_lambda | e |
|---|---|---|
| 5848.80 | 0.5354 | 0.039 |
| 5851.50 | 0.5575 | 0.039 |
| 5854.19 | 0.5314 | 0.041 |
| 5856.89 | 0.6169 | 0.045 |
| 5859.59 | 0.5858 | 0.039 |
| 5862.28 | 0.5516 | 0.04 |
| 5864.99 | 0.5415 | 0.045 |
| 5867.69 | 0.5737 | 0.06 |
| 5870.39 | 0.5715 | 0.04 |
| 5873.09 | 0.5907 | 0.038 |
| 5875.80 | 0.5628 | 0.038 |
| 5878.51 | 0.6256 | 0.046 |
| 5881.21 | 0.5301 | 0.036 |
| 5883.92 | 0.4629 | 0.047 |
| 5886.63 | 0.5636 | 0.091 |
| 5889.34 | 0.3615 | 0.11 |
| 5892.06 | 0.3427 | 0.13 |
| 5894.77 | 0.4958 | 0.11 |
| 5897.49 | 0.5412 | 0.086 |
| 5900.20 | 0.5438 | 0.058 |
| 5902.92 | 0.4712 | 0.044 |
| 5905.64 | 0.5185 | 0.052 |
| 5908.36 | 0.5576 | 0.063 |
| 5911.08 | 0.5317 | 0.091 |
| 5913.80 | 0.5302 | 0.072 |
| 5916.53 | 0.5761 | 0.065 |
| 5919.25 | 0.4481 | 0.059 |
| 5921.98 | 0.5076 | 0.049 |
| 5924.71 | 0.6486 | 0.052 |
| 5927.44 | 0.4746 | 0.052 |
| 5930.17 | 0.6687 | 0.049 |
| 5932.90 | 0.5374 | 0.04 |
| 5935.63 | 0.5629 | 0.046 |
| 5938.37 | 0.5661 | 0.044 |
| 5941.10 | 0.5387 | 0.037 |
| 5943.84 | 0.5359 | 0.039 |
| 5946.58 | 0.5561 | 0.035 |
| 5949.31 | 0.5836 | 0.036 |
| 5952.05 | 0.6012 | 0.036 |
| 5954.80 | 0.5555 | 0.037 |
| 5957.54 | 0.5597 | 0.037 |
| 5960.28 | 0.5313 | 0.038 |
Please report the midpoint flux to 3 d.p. 0.549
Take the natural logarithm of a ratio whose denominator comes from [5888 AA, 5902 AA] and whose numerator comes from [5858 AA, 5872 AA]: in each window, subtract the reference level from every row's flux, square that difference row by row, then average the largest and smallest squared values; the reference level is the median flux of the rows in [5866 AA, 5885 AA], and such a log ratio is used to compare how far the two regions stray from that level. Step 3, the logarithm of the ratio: -4.1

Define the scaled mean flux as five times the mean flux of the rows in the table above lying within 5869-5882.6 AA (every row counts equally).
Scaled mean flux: 2.88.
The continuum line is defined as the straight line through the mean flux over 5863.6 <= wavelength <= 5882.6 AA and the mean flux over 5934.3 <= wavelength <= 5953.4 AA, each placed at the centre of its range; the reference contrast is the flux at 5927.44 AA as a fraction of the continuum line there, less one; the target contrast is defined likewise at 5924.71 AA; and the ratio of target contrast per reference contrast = -1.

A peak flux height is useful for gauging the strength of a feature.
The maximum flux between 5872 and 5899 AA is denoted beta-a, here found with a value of 0.6256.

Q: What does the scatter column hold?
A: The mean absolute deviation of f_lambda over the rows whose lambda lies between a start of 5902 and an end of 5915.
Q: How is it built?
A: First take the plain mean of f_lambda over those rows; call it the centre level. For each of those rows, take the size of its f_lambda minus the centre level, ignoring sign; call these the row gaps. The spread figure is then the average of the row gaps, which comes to 0.022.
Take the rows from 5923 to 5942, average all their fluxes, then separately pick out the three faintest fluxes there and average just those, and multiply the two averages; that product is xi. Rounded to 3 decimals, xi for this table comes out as 0.295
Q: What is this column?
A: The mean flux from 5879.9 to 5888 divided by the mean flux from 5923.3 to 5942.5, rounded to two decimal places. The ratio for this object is 0.91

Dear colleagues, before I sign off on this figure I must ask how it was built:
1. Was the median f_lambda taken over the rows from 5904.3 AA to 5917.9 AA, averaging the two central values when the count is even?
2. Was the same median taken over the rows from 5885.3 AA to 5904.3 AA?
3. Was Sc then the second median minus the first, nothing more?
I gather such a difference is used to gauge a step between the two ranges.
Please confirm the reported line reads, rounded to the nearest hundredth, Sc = -0.04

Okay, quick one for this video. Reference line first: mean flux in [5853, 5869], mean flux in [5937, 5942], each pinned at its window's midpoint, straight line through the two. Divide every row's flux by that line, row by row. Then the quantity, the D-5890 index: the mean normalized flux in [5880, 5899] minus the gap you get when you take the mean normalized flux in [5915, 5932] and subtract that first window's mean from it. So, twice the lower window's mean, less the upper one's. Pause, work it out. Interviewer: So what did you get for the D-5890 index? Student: 0.68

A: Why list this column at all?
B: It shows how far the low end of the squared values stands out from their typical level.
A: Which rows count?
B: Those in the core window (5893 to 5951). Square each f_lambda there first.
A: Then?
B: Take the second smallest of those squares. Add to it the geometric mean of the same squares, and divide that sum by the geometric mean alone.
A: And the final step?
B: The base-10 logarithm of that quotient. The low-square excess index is 0.246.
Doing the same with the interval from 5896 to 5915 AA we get 0.294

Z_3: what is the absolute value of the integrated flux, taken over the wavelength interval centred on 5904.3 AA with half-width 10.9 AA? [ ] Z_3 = 11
